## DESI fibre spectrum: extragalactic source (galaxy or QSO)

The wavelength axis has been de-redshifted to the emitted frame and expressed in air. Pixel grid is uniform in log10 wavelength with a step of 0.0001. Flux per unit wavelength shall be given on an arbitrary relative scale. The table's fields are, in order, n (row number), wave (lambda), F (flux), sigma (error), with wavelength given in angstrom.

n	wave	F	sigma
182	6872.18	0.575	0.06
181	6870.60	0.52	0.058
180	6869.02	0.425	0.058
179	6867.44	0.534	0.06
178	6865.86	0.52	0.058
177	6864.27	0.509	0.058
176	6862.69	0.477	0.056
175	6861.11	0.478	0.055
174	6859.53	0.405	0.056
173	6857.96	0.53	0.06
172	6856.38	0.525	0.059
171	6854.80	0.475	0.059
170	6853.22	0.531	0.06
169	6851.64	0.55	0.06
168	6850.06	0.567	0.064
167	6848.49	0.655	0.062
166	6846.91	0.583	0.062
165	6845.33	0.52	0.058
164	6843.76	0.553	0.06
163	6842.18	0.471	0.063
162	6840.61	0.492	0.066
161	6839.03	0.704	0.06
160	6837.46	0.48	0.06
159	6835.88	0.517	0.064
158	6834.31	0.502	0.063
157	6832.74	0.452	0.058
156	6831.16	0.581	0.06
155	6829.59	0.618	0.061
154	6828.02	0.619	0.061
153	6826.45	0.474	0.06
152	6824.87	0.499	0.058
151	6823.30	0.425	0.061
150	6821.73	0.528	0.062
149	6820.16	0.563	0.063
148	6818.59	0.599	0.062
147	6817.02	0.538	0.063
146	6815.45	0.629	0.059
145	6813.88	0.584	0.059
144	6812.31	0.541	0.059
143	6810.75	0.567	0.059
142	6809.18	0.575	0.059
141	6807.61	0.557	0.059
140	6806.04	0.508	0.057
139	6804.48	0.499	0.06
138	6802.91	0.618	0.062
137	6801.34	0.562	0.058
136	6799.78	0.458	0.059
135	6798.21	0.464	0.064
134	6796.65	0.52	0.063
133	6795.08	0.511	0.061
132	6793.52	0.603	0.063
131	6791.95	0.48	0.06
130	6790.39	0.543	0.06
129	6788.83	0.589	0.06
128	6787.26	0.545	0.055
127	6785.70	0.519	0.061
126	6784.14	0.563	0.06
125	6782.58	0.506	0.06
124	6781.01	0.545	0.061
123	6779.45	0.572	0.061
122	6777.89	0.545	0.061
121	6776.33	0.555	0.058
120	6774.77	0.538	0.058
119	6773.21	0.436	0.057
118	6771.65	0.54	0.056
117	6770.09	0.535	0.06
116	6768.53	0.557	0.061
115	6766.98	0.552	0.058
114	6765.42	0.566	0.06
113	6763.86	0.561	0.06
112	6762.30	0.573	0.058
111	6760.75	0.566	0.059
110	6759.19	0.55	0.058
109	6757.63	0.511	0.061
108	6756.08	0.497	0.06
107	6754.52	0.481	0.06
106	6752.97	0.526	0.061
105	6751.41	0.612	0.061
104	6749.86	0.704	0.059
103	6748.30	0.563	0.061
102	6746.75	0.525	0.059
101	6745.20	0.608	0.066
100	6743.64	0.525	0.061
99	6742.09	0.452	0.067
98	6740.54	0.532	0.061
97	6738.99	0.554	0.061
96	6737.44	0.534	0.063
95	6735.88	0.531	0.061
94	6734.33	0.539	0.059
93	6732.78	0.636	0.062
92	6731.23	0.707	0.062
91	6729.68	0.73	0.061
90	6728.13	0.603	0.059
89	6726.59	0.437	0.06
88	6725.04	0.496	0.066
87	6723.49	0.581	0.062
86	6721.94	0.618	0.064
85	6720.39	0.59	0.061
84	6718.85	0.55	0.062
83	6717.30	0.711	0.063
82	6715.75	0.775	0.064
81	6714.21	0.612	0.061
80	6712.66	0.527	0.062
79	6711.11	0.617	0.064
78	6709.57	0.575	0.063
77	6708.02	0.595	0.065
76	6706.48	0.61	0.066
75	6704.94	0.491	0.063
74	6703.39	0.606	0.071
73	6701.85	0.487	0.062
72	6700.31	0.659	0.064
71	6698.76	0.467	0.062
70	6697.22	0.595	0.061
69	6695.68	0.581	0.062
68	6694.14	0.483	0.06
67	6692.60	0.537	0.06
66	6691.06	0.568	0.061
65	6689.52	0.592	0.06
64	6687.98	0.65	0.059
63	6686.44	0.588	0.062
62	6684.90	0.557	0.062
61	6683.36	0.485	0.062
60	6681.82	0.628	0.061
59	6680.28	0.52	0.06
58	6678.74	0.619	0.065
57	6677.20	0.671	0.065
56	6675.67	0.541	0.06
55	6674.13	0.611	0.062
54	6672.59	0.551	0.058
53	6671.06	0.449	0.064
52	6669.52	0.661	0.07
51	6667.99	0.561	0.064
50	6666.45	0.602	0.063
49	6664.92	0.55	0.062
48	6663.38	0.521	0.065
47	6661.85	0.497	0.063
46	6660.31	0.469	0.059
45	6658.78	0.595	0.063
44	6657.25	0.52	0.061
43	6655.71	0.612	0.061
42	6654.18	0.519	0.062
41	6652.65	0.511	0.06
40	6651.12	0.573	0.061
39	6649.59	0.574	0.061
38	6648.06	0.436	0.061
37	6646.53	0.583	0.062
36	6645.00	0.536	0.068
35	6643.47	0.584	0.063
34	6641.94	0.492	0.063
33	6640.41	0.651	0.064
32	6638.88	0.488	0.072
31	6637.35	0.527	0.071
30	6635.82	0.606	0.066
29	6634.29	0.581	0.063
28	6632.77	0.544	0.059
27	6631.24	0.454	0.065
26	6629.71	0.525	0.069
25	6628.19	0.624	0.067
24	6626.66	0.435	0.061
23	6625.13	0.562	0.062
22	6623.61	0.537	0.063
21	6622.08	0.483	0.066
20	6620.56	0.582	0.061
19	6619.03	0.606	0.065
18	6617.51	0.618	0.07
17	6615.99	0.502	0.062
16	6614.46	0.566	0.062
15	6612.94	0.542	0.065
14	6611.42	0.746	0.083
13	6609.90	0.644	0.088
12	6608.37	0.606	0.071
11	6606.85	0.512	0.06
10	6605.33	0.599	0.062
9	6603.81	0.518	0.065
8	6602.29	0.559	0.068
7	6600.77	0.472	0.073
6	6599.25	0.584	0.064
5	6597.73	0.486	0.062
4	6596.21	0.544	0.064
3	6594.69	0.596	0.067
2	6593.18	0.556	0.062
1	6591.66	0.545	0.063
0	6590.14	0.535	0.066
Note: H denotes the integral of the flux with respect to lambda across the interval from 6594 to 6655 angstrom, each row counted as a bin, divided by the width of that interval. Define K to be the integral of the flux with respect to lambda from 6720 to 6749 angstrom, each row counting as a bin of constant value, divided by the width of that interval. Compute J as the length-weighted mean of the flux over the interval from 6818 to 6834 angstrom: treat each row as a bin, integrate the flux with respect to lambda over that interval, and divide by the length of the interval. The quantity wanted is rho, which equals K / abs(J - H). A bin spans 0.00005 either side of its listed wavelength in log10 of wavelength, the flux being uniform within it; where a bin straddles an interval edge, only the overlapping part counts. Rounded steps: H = 0.55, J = 0.534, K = 0.566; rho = 30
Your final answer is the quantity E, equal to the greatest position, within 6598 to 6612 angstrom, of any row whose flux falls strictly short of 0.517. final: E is 6606.85 angstrom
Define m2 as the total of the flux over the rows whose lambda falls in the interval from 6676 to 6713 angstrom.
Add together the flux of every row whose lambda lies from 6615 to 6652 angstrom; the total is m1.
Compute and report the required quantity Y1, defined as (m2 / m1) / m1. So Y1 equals 0.080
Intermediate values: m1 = 13.1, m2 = 13.7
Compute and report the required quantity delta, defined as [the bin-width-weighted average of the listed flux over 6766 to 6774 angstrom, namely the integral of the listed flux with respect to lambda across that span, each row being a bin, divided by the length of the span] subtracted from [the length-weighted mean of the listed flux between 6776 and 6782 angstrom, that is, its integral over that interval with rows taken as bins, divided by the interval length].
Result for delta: 0.027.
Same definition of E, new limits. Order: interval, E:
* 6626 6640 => 6638.88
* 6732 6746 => 6742.09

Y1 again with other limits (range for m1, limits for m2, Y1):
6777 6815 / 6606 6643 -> 0.080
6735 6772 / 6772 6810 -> 0.074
